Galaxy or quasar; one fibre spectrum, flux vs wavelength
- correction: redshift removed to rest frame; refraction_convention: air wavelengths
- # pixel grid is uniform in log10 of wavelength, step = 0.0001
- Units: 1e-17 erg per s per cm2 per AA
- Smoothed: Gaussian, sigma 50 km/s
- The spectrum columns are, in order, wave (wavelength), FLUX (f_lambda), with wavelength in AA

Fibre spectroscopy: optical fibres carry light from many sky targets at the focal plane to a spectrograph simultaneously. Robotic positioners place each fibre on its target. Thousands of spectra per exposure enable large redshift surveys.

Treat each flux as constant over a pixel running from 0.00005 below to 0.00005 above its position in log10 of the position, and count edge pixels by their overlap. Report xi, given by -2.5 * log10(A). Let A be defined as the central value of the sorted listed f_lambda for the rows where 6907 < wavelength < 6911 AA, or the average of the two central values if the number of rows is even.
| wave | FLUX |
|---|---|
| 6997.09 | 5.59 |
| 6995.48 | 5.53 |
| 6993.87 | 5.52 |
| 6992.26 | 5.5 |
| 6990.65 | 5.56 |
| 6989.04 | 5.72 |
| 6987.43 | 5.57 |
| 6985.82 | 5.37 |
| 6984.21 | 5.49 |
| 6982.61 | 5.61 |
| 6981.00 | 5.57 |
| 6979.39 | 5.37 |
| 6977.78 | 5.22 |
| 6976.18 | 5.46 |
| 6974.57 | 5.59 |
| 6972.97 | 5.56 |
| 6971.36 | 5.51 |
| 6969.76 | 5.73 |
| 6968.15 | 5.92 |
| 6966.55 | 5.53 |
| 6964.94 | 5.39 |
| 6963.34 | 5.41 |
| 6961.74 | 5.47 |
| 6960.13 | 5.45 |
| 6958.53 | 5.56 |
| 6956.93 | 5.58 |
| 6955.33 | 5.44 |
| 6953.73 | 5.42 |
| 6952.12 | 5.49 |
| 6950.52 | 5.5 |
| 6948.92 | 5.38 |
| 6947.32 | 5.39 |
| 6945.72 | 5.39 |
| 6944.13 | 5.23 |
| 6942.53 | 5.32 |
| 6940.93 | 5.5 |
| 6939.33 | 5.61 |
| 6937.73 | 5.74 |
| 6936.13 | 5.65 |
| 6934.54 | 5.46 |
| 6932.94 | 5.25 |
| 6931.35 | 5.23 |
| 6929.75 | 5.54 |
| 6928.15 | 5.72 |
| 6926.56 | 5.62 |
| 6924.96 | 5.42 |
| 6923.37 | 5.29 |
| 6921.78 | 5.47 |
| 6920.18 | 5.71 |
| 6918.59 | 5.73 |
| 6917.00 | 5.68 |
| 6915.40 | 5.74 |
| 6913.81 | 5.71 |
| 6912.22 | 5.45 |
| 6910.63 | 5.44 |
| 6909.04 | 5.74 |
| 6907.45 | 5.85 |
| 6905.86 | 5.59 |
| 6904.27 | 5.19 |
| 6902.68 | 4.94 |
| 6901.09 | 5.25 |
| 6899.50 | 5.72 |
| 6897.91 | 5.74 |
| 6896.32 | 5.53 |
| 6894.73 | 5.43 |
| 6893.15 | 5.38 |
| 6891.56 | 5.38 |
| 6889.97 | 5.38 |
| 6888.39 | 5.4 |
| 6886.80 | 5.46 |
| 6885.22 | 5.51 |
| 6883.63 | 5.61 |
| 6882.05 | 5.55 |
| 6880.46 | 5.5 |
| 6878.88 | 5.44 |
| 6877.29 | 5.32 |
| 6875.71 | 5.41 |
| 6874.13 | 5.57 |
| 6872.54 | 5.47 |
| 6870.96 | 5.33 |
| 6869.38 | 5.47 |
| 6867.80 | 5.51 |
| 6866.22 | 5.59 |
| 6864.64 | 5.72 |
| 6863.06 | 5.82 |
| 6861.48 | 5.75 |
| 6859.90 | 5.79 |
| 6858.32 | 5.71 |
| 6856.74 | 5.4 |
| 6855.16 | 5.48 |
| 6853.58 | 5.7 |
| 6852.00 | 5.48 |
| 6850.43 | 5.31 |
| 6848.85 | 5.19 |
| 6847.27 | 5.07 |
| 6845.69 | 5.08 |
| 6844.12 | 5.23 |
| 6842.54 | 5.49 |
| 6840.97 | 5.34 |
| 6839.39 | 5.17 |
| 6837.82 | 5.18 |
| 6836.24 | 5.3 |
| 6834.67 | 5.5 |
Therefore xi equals -1.90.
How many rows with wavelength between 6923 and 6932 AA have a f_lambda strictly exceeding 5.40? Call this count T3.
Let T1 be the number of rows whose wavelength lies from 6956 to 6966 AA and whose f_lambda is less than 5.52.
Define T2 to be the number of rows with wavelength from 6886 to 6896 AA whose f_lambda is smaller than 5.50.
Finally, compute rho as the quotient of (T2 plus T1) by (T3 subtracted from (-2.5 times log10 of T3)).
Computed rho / -1.8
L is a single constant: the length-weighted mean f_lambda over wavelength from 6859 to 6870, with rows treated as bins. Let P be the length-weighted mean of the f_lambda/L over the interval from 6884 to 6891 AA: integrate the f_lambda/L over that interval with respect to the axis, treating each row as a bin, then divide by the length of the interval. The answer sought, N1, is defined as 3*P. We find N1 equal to 2.88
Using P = 0.961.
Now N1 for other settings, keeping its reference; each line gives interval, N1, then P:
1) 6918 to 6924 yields 2.94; 0.979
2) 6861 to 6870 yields 2.99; 0.996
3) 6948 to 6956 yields 2.88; 0.960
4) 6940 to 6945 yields 2.84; 0.946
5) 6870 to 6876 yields 2.88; 0.961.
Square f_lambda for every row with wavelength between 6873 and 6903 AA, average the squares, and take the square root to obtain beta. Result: 5.45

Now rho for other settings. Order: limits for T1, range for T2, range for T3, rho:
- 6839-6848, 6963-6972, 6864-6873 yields -1.2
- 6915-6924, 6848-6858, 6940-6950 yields -7.0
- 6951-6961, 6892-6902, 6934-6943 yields -1.0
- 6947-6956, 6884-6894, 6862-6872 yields -1.6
